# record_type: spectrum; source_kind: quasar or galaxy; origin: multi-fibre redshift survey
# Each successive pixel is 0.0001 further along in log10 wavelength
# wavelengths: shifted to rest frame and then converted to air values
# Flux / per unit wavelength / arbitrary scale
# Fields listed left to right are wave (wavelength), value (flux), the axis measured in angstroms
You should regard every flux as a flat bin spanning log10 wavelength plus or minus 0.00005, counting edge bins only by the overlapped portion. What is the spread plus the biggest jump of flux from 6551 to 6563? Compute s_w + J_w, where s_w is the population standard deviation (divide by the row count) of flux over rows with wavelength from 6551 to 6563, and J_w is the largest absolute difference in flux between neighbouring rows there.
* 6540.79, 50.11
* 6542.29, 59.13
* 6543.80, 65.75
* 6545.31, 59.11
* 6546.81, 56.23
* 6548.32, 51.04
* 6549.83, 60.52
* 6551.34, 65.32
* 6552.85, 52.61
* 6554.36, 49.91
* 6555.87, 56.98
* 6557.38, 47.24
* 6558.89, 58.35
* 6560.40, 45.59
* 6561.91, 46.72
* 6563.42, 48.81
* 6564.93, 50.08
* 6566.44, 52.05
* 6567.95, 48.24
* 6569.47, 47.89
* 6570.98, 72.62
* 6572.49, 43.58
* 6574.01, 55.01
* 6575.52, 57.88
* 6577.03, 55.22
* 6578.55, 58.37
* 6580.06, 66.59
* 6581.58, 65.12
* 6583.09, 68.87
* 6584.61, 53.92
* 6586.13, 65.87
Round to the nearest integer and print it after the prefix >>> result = 19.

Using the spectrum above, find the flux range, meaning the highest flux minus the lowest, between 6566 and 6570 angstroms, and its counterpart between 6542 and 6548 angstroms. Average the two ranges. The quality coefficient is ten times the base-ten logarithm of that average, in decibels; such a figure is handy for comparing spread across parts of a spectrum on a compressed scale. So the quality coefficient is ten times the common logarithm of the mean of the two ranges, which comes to 8.4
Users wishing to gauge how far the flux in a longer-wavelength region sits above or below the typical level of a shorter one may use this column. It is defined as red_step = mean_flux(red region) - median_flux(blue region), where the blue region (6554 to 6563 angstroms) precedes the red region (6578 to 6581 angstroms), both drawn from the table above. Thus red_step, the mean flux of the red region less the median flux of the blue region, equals 14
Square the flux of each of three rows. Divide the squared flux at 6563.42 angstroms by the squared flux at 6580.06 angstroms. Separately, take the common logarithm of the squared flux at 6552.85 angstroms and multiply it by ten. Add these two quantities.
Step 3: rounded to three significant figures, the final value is 35.0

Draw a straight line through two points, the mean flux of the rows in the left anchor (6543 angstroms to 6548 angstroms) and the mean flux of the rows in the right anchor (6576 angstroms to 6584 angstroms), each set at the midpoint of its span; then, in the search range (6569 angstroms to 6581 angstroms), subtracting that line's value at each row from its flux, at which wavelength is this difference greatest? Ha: 6570.98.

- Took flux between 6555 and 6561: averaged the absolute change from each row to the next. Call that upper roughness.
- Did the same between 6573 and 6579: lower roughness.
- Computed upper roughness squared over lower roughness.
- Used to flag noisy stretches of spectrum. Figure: 43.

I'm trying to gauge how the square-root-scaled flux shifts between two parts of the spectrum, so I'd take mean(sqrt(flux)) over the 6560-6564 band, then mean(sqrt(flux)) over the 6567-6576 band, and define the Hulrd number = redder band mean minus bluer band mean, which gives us 0.5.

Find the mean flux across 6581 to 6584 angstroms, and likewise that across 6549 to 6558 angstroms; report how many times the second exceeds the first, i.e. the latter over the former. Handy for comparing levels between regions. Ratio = 0.83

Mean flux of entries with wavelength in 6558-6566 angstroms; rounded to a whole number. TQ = 50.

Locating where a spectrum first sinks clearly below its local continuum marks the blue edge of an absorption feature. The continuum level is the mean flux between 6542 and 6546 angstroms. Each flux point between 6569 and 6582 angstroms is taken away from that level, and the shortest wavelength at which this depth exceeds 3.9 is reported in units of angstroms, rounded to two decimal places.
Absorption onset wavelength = 6569.47 angstroms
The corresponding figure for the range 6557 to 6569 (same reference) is 6557.38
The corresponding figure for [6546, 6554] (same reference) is 6546.81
